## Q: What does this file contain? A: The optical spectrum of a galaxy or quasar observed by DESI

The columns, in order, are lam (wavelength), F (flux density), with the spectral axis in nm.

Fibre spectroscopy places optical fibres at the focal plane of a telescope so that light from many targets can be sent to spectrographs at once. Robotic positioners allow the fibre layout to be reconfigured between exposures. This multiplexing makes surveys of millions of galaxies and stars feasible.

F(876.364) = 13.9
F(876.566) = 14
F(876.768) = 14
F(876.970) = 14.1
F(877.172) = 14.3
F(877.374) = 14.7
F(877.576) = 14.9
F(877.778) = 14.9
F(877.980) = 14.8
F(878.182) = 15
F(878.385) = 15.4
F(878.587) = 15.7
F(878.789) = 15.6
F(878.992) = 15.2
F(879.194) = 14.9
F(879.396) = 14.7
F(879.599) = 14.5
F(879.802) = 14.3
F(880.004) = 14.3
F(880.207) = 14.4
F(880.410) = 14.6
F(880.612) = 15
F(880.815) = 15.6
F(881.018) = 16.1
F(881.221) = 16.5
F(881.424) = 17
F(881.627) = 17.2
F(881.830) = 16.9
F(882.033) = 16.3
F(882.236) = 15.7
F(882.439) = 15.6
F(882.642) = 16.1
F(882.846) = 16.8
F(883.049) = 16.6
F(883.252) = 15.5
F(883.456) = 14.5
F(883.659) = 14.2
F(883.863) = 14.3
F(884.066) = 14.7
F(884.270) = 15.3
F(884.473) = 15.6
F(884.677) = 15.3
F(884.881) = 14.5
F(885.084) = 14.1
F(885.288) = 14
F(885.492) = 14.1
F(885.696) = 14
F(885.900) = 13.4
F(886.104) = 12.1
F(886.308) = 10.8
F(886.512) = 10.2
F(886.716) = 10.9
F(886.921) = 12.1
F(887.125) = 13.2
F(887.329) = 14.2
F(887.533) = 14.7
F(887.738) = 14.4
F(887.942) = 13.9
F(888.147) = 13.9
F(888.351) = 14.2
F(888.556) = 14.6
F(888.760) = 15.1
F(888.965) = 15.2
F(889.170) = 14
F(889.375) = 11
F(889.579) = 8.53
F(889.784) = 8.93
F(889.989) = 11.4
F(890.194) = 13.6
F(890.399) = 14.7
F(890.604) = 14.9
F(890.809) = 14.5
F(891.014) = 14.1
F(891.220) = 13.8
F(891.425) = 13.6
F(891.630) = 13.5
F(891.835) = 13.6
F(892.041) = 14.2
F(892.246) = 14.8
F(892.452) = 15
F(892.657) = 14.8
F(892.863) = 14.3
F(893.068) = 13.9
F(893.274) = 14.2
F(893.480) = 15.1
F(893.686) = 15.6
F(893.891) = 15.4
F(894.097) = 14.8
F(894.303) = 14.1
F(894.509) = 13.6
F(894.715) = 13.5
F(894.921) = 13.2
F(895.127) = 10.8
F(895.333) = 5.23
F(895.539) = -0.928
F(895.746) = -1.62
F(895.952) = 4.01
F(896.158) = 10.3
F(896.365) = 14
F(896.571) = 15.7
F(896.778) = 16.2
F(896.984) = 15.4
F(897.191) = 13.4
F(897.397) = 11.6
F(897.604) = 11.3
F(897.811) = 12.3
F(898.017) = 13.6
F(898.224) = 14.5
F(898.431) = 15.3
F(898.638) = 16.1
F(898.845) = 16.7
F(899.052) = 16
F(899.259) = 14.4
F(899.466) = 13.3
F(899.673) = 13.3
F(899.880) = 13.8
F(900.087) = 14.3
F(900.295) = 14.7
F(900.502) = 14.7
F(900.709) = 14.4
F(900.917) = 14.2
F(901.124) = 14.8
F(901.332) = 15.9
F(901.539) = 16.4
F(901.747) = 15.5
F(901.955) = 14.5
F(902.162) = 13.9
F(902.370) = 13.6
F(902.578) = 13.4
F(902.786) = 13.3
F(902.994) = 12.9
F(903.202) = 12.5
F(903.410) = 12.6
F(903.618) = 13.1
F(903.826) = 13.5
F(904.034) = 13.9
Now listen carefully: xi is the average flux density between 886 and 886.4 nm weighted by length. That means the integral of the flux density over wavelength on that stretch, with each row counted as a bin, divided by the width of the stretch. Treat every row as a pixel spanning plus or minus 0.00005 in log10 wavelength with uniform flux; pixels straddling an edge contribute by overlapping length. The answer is 11.5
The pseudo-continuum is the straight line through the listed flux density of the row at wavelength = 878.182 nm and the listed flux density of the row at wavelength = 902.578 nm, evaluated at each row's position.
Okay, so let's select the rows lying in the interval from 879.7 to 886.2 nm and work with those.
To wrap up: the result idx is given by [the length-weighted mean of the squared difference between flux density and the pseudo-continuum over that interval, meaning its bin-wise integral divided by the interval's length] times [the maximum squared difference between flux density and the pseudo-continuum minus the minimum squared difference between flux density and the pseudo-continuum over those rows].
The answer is 9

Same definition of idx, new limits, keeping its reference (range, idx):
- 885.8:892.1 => 151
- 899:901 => 5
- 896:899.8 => 59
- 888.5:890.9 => 230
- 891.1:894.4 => 2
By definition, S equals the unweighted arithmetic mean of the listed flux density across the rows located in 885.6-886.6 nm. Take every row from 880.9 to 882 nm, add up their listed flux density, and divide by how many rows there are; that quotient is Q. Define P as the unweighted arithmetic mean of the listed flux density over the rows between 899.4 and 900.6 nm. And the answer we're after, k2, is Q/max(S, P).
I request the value 1.19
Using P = 14.0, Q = 16.7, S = 12.1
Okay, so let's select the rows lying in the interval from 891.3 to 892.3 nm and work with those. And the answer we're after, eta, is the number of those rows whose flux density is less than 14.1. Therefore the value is 3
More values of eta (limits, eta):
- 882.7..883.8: 0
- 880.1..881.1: 0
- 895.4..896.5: 5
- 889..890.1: 5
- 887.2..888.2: 2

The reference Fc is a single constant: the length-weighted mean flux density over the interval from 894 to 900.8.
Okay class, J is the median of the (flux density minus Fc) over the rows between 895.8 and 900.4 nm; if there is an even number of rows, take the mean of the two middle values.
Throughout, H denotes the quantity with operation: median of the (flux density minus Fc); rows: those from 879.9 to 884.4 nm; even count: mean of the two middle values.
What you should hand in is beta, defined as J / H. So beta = 0.53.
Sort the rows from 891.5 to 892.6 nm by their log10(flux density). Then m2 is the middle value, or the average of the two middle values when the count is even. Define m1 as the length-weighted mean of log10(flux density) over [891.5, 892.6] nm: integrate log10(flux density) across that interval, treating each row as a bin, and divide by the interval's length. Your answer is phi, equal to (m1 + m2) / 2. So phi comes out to 1.15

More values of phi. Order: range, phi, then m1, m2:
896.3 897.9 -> 1.14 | 1.13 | 1.14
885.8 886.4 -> 1.08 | 1.08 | 1.08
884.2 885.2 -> 1.18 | 1.17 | 1.18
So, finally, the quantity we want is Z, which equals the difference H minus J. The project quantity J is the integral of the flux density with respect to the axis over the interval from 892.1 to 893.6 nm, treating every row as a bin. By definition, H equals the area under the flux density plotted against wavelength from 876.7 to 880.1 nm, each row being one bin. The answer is 28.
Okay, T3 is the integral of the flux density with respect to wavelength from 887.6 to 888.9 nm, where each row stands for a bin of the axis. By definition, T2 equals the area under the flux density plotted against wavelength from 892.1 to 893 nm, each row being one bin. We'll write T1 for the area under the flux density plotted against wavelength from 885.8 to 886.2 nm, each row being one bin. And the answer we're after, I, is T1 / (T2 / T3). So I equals 7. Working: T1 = 5.1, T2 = 13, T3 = 19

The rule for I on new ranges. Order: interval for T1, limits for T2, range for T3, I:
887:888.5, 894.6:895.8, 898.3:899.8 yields 56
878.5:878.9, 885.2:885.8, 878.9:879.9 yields 11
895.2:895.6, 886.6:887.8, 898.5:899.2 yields 1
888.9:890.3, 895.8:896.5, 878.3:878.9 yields 24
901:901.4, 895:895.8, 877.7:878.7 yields 29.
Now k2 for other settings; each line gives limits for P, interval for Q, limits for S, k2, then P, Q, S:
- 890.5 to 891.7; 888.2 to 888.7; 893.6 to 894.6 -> 0.98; 14.1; 14.4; 14.7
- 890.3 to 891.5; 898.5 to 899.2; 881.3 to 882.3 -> 0.98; 14.3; 16.3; 16.6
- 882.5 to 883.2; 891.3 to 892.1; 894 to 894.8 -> 0.83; 16.5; 13.7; 14.0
